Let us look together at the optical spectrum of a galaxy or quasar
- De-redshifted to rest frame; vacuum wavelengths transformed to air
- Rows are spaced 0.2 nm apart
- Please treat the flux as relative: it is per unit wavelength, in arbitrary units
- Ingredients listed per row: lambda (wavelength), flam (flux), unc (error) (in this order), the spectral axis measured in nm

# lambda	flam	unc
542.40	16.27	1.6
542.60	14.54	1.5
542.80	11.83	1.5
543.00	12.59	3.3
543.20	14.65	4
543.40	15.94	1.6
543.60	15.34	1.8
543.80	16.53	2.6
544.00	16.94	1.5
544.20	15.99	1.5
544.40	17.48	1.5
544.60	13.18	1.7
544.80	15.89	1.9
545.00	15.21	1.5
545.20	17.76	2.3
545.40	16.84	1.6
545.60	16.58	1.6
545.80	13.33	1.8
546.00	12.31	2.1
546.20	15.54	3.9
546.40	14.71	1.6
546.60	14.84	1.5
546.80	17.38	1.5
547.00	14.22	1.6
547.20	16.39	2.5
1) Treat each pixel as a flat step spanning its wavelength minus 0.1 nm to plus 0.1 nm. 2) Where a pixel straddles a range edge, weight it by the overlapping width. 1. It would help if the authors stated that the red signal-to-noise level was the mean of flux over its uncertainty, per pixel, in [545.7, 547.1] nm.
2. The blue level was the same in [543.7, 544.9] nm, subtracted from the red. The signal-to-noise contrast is -1.2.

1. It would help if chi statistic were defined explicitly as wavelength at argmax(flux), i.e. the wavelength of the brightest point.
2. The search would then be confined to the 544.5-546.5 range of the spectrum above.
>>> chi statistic 545.20 nm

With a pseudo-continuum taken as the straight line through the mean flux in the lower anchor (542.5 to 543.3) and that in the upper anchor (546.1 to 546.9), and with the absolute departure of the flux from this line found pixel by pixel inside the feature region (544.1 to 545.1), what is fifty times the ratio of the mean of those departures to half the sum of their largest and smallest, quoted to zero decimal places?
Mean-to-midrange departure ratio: 44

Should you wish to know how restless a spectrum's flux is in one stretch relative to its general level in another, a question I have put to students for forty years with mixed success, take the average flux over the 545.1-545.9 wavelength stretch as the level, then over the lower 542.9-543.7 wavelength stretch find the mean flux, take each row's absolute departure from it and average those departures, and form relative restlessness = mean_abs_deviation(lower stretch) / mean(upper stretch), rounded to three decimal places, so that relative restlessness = 0.063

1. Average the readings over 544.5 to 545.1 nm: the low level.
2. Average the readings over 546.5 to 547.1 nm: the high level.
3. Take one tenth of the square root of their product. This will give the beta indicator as 1.51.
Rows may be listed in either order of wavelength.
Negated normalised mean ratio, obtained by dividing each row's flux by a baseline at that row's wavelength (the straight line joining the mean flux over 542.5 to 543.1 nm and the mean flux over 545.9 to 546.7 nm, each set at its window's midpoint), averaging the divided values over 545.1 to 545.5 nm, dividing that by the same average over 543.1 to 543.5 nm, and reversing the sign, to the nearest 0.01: -1.07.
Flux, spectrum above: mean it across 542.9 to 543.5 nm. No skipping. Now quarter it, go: 3.60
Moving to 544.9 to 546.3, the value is 3.84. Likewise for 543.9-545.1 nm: 3.95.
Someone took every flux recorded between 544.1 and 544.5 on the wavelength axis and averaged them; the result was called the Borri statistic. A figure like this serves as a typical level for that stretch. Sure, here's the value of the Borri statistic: 16.7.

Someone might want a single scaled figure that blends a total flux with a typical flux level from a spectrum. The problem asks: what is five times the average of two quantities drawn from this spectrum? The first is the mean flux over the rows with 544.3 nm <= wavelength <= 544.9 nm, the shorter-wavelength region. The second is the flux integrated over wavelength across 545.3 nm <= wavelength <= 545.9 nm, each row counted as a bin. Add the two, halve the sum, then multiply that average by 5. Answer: 62.2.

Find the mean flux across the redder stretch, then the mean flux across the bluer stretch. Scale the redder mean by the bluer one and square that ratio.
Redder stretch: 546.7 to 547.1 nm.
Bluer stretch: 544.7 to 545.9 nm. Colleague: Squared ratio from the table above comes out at 0.98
